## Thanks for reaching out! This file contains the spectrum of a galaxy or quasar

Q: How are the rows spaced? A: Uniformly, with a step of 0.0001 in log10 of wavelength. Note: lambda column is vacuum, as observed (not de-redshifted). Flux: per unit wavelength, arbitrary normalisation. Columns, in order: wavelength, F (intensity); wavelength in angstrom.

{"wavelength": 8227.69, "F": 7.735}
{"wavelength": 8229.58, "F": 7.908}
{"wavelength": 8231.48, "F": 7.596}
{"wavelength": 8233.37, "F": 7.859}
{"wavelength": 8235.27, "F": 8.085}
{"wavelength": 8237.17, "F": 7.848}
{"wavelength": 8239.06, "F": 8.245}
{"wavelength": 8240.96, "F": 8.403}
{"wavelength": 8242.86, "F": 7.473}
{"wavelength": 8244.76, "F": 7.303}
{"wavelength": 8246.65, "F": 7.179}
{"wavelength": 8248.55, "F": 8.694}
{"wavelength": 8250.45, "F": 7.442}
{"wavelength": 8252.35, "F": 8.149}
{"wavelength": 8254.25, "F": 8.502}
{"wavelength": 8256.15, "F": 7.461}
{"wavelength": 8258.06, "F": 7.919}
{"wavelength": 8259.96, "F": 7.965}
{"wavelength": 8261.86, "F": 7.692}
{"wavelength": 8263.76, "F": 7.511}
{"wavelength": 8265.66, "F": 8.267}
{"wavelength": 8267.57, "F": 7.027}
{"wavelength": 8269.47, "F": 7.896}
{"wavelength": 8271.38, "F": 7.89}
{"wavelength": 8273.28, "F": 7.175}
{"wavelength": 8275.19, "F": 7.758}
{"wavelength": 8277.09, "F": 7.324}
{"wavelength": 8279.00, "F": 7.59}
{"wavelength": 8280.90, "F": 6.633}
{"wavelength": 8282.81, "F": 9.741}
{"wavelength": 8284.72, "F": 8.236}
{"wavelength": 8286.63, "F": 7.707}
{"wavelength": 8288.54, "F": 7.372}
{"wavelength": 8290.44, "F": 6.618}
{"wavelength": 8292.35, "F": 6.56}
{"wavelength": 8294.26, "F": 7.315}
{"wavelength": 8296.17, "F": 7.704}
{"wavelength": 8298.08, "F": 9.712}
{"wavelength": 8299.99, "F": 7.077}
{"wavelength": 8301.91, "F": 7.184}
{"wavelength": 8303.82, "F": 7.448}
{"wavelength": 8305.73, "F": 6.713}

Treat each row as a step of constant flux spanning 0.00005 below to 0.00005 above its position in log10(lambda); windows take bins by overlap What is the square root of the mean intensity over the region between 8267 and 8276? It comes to 2.75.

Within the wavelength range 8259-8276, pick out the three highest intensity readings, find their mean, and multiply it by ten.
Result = 80.4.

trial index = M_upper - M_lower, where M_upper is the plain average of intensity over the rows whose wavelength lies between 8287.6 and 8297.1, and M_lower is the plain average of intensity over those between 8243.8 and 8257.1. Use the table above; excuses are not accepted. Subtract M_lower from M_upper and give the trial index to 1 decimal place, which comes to -0.7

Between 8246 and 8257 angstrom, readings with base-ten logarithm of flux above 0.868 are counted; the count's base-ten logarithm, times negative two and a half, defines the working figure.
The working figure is -1.7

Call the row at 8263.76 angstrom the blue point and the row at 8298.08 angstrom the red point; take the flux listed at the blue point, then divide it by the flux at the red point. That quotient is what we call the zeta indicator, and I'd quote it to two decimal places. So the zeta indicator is 0.77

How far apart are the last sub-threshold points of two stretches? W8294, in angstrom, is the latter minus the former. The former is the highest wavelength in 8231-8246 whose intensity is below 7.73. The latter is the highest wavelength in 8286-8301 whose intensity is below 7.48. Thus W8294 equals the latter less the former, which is 55.2 angstrom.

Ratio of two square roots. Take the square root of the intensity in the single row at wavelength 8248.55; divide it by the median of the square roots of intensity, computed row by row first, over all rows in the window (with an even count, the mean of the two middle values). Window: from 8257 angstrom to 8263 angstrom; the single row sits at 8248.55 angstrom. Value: 1.05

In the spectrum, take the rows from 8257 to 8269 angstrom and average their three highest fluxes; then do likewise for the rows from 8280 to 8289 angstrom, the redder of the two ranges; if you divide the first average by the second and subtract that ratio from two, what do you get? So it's 1.06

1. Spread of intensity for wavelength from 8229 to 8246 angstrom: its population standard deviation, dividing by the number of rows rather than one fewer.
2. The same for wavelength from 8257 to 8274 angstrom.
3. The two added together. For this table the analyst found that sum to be 0.71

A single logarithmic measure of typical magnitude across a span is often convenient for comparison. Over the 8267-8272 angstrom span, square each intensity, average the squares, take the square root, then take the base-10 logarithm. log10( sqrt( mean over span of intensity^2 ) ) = 0.882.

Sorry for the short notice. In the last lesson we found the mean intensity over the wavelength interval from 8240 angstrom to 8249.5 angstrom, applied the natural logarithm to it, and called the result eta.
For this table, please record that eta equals 2.06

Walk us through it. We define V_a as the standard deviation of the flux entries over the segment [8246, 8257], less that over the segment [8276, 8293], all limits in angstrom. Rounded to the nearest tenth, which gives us -0.4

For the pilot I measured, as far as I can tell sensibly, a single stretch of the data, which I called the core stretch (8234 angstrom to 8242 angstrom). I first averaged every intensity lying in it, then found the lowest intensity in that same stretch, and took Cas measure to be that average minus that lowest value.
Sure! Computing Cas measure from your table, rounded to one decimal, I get 0.3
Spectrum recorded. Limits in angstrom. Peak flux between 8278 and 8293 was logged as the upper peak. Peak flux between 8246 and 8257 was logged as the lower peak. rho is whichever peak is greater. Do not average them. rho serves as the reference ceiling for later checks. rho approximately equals 9.7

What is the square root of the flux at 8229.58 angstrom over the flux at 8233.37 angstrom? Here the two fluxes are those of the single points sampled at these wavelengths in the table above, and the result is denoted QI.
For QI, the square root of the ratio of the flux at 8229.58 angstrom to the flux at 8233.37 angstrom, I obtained 1.00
